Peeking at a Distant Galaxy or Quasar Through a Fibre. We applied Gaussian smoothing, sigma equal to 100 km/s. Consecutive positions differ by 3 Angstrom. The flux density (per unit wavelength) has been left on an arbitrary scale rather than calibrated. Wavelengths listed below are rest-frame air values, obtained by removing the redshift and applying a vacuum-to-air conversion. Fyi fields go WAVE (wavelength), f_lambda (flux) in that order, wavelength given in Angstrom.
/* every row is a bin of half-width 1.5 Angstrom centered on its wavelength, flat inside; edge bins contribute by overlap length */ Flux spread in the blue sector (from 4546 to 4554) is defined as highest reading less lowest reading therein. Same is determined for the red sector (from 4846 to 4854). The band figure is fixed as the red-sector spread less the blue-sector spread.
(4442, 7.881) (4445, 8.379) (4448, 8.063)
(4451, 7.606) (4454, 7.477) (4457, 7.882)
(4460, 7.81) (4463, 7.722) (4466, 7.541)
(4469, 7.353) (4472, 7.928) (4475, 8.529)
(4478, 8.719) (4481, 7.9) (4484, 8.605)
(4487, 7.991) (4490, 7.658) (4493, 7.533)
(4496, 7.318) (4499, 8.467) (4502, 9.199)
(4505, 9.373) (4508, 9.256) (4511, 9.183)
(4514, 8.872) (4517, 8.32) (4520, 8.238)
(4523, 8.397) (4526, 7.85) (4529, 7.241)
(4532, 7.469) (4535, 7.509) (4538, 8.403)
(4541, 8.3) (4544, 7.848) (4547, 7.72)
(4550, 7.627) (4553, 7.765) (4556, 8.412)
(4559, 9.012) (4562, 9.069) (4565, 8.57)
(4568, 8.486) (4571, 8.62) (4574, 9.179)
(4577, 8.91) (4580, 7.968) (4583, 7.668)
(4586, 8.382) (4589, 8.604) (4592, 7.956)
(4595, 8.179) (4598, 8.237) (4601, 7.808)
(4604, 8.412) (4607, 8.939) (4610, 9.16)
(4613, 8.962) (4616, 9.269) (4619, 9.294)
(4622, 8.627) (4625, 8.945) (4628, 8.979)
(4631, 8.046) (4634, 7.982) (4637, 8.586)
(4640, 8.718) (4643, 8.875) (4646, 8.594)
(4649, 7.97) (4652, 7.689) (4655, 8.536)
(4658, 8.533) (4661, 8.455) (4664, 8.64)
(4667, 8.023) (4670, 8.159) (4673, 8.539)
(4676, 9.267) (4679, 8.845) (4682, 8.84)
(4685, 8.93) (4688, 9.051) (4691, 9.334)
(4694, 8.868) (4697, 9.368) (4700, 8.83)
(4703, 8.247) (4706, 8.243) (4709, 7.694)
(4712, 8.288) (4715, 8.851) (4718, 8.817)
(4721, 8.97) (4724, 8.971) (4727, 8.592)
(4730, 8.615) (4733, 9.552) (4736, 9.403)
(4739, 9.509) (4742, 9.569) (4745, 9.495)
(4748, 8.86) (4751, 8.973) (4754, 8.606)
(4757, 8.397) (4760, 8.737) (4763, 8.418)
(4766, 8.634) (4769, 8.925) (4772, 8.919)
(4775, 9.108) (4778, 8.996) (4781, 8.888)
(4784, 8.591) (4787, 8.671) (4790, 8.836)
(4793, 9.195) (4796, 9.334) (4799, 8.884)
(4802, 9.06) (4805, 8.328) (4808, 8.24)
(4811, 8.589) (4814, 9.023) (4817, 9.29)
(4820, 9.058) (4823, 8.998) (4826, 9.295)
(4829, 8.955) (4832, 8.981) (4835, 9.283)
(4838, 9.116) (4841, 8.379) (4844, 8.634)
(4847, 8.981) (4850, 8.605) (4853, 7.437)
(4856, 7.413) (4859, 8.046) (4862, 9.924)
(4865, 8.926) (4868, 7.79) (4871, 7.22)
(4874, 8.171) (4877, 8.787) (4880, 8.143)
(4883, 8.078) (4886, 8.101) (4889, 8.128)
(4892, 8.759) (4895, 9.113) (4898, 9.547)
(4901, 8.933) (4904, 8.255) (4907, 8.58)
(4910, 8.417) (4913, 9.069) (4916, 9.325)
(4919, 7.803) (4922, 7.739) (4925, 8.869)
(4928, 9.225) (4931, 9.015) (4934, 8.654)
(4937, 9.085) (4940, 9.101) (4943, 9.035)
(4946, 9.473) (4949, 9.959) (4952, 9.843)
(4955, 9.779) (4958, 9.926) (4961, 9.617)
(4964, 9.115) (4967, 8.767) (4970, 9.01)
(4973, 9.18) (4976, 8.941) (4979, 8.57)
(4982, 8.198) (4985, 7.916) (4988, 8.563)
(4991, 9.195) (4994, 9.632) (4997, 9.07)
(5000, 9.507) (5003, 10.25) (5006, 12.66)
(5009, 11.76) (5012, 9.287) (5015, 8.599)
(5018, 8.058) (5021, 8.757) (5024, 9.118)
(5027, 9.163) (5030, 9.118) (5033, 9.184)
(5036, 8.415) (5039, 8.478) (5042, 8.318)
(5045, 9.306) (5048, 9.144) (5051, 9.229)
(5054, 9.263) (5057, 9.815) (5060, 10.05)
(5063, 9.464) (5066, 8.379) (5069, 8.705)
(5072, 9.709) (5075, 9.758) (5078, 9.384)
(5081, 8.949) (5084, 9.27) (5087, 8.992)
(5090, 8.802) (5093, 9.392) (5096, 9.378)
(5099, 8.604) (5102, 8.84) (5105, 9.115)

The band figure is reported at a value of 1.4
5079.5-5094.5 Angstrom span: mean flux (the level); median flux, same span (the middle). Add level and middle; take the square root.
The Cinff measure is 4.25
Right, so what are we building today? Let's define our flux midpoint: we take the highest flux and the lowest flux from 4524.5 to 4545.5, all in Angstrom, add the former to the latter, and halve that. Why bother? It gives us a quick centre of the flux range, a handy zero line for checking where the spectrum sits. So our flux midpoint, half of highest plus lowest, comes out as 7.82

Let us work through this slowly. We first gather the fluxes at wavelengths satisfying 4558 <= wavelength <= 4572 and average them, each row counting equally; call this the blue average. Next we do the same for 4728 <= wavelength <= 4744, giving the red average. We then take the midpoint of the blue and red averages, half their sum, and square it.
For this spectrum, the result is 82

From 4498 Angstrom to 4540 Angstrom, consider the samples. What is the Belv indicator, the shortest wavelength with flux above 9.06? 4502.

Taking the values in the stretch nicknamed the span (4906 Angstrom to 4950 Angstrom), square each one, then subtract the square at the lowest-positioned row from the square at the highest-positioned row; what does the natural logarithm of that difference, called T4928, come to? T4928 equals 3.2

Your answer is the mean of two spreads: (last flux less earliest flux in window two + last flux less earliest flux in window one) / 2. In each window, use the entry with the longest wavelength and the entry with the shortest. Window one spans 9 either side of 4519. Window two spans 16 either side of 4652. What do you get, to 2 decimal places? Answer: -0.95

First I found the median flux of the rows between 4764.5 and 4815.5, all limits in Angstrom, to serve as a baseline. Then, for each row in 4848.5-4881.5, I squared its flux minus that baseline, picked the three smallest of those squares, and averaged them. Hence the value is 0.031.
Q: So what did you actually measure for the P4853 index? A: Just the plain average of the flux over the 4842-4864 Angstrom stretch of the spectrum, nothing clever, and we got 8.4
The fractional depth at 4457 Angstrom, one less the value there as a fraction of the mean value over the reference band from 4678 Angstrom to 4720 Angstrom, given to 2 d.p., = 0.10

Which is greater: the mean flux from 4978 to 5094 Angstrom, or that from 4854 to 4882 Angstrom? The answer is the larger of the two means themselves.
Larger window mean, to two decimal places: 9.22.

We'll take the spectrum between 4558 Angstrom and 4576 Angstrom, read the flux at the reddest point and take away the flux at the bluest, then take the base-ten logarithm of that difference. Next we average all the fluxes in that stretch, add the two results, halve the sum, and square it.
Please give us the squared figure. 16.2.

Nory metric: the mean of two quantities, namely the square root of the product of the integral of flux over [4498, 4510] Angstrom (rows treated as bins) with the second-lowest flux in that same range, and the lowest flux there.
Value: 20.1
